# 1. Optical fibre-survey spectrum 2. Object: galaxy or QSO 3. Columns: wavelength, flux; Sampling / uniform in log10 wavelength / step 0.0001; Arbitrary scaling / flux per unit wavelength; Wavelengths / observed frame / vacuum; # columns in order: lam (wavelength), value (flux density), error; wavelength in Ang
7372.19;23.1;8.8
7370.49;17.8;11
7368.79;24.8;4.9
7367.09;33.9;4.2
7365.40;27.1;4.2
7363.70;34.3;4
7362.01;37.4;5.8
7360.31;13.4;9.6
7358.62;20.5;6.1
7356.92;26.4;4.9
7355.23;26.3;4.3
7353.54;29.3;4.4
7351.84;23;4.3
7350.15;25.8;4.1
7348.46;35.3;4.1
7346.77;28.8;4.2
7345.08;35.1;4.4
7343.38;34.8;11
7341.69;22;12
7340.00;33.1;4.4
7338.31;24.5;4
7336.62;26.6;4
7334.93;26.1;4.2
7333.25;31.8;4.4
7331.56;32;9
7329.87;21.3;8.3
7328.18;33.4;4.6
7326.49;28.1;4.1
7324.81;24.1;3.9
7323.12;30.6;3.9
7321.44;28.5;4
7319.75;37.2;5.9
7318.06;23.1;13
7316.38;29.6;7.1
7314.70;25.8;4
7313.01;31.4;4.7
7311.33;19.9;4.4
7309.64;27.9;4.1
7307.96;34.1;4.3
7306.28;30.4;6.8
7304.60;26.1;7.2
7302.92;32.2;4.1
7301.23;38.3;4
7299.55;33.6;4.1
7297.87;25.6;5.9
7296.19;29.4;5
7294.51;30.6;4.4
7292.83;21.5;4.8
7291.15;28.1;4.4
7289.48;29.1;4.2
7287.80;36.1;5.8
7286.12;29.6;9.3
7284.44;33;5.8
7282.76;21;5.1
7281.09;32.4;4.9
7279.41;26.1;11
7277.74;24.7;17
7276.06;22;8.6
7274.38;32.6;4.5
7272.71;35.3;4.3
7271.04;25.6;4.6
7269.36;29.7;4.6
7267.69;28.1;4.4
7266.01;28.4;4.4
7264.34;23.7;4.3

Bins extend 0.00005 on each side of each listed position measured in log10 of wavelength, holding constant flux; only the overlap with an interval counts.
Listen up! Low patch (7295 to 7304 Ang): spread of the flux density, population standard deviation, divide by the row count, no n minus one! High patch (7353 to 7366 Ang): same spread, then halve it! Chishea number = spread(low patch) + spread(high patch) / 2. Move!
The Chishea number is 7.8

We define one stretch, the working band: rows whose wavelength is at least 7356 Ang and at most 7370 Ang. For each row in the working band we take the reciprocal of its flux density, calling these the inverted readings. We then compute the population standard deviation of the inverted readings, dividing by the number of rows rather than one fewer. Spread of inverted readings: 0.0145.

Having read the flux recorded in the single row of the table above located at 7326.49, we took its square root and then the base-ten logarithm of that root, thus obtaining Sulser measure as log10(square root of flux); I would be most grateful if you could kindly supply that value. 0.724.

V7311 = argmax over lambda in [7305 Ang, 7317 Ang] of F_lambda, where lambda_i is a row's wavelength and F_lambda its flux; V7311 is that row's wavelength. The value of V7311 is 7307.96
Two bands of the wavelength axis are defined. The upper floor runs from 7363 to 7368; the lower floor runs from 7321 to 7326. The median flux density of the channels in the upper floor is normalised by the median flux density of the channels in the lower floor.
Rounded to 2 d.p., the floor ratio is 1.19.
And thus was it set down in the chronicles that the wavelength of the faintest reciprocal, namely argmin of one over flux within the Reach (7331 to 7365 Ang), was 7362.01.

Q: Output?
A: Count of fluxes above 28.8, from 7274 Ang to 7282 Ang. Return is 2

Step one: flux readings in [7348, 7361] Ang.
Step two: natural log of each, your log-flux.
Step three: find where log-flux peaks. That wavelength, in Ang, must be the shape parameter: 7348.46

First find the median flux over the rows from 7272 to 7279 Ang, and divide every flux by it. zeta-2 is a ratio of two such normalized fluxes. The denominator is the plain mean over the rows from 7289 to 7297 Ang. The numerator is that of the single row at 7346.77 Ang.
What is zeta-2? 1.0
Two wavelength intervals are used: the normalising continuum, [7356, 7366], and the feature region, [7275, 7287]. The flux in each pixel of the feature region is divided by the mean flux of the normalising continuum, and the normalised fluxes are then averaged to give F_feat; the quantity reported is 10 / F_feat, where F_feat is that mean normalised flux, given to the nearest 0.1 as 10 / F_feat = 9.8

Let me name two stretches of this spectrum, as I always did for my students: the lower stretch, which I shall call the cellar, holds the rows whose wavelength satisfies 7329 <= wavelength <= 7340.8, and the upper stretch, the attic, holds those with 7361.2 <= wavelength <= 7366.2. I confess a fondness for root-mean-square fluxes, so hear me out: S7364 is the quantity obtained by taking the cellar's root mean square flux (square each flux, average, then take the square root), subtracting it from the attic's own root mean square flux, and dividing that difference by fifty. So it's 0.10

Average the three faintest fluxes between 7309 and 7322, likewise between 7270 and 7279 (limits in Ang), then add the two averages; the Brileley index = 47.0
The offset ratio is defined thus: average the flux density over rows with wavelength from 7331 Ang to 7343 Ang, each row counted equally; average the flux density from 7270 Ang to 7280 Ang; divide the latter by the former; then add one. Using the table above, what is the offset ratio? 1.99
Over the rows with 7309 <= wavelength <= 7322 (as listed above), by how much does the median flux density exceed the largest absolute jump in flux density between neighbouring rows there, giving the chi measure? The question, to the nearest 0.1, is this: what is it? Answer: 14.1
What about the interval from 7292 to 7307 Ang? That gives 21.3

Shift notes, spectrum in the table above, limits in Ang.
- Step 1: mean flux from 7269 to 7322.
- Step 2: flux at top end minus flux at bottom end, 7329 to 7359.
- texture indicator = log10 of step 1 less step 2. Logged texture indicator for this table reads 1.5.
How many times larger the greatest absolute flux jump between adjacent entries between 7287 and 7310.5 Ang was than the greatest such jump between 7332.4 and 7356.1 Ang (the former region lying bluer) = 0.7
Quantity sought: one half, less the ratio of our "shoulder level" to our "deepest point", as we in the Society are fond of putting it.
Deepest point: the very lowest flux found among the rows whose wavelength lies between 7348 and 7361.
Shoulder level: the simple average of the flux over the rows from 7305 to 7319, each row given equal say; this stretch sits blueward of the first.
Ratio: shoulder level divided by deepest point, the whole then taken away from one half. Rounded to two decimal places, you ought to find -1.57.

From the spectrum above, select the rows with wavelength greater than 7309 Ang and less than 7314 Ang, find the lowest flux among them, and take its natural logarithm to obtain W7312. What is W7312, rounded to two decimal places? 2.99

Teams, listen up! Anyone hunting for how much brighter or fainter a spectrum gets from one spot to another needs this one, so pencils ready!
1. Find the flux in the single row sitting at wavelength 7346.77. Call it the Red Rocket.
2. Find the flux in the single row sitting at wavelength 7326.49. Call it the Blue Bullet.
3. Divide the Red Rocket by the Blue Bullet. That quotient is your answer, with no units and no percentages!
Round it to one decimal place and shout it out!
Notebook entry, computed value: 1.0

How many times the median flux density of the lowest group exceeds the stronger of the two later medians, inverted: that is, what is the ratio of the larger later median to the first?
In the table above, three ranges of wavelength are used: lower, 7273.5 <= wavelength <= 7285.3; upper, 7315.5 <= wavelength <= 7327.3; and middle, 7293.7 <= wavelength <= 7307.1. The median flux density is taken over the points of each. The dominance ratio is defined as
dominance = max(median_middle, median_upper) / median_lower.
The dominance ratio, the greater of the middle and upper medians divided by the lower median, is 1.17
